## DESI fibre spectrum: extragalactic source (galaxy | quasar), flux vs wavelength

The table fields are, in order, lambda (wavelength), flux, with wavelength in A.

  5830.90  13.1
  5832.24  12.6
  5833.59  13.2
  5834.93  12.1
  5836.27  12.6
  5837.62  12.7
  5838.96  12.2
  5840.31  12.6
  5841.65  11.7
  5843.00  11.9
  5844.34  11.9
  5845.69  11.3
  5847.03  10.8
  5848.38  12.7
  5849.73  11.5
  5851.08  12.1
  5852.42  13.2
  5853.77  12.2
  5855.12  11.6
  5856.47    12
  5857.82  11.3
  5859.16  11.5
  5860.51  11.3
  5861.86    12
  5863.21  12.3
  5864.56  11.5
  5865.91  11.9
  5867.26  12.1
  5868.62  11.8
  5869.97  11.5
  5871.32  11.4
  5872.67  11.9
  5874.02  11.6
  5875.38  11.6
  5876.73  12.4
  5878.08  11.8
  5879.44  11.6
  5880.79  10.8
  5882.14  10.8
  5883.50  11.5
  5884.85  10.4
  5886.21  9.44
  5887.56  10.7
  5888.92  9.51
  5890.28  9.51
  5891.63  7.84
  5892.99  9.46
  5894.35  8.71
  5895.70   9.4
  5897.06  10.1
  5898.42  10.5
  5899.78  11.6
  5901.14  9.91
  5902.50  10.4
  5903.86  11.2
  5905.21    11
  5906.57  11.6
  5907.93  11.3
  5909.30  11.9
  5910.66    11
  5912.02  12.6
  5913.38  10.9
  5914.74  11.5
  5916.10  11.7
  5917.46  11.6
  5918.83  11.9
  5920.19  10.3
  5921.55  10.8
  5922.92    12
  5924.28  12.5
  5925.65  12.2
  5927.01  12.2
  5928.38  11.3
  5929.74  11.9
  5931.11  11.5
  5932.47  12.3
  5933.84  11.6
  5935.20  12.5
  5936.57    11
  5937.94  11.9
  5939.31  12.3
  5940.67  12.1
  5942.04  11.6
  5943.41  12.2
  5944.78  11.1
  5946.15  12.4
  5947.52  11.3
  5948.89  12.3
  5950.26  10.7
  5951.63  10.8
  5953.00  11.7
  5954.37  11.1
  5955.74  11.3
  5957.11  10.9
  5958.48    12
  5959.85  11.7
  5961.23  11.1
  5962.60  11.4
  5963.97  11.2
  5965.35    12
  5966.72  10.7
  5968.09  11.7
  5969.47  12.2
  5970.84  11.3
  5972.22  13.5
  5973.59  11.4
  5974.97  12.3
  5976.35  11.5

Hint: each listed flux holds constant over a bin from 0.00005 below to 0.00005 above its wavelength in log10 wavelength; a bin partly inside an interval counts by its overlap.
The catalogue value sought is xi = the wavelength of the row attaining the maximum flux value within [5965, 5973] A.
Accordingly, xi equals 5972.22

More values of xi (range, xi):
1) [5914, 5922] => 5918.83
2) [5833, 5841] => 5833.59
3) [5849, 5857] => 5852.42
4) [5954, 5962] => 5958.48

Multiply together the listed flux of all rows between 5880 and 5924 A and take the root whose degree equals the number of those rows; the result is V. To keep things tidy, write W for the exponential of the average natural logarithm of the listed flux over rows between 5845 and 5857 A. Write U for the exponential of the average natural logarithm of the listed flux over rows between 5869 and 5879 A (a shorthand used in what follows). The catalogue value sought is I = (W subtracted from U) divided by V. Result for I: -0.02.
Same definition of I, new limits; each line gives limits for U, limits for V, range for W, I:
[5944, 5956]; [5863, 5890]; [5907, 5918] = -0.01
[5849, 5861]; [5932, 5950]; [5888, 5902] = 0.19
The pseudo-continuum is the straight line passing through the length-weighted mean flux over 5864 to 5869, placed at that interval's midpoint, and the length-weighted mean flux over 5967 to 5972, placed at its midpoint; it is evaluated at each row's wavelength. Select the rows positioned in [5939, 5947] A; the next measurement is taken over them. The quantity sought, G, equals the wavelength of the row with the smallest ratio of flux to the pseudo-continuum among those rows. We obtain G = 5944.78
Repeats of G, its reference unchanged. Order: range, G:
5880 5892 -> 5891.63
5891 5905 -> 5891.63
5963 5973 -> 5966.72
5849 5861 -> 5857.82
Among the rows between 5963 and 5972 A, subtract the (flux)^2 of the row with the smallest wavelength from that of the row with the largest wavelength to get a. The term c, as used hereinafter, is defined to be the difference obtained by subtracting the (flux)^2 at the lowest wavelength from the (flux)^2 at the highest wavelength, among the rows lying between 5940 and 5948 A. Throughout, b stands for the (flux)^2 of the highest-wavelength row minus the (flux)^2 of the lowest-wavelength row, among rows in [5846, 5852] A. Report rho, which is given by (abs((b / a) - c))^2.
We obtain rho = 1021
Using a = 2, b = 30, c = -19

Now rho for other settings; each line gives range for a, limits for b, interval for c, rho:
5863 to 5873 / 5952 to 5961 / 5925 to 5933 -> 6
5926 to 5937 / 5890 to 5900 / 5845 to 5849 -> 1238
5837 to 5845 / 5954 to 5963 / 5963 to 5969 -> 139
